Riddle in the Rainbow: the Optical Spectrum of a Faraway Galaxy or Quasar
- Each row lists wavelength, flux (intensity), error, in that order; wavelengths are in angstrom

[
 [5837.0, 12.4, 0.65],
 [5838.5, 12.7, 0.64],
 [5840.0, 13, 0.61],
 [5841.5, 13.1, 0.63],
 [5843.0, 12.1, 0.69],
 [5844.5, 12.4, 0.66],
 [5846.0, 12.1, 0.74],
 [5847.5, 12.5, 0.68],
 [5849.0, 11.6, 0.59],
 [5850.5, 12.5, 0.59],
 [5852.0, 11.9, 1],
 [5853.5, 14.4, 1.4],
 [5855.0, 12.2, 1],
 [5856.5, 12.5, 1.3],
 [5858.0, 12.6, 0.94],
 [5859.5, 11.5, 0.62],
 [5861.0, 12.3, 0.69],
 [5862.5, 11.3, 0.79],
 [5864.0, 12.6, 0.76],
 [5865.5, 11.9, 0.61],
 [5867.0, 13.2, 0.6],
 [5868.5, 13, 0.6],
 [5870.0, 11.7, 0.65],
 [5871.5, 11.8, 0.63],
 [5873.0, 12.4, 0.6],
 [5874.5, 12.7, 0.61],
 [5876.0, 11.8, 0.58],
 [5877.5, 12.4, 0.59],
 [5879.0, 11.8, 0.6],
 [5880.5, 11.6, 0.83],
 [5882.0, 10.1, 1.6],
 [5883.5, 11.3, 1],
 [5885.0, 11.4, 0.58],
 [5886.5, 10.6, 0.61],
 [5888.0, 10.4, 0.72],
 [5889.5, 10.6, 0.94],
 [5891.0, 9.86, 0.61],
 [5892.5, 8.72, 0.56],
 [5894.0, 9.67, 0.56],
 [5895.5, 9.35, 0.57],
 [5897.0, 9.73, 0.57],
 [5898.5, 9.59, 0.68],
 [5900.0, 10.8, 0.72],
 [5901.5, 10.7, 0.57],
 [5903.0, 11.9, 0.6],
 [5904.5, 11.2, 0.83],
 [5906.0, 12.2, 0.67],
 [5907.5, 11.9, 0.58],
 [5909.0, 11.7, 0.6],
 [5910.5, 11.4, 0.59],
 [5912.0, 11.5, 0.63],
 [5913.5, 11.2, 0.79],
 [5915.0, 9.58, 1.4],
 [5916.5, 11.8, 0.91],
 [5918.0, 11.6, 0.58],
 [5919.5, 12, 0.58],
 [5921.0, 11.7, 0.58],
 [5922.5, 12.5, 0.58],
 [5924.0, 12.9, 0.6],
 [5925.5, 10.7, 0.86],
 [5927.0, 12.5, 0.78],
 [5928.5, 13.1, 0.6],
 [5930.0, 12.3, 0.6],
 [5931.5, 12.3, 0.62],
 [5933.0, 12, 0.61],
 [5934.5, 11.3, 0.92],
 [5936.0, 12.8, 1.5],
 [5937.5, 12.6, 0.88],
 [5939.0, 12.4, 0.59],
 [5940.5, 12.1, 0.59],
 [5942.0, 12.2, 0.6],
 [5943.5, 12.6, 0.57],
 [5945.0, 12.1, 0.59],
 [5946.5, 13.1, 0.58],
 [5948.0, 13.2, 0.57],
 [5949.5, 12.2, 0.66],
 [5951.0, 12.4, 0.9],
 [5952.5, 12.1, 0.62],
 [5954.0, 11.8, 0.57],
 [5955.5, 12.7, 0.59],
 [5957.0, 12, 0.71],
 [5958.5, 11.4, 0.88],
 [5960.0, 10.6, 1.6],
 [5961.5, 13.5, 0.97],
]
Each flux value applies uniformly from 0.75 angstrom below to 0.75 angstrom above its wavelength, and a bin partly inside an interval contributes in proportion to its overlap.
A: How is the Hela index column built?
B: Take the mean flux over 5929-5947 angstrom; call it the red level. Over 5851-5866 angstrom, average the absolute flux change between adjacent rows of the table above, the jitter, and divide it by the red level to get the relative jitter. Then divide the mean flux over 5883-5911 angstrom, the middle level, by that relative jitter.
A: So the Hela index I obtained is 118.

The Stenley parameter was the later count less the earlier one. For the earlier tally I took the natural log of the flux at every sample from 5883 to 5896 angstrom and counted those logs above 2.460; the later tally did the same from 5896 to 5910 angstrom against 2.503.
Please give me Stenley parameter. 0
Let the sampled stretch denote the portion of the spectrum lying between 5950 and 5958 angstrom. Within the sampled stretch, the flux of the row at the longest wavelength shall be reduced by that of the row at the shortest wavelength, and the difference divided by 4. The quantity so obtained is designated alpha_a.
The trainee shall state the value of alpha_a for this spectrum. -0.1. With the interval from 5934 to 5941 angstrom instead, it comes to 0.2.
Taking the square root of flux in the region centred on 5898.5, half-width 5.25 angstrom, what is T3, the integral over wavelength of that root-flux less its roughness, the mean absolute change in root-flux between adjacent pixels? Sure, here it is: 33.5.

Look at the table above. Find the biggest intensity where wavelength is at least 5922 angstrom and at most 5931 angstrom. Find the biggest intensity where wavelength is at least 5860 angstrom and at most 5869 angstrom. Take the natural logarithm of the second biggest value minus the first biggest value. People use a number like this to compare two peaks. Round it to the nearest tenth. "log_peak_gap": -2.3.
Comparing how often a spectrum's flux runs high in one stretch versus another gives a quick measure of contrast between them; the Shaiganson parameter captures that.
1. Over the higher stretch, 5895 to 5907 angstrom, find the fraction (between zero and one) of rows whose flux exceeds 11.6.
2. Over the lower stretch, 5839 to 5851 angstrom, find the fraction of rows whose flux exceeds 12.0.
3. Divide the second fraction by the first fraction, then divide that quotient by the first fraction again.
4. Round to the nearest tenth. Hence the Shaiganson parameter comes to 14.0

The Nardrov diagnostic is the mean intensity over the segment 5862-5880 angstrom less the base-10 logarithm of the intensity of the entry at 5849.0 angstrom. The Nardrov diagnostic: 11.2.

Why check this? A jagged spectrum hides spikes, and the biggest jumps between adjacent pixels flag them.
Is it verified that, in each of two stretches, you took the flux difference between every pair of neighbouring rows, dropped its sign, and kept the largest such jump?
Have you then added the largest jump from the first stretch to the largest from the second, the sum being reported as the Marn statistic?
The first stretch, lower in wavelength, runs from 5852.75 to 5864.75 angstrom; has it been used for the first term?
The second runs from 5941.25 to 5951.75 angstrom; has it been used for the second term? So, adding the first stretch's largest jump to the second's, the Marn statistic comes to 3.2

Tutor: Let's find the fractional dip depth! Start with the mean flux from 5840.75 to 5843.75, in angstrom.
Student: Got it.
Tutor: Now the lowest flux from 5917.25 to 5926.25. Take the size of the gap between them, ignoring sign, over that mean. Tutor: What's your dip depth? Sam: 0.151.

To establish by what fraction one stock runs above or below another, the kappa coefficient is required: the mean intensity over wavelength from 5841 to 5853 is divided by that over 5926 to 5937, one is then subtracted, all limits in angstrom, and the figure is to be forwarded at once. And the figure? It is 0.00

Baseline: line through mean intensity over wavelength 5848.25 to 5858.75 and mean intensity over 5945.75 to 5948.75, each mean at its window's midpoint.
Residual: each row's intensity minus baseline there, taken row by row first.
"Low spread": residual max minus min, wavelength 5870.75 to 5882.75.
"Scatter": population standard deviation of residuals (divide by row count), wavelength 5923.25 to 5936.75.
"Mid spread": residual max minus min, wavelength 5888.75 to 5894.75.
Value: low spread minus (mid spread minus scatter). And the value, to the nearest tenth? 1.5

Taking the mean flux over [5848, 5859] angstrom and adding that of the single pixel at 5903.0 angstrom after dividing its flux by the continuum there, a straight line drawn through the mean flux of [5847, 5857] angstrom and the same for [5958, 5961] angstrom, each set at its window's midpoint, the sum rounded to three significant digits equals 13.5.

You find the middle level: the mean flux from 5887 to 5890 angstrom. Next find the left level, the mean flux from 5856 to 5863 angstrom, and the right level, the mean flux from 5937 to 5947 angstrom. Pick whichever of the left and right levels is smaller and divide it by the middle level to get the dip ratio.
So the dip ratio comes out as 1.15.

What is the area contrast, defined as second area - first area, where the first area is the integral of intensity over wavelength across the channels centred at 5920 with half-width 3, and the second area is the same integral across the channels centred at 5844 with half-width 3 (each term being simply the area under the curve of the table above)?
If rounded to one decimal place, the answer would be 2.9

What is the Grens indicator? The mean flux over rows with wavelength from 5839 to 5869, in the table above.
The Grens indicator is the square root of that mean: 3.53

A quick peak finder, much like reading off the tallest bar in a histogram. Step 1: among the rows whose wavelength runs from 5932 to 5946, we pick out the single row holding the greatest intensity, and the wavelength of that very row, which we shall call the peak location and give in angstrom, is 5936.0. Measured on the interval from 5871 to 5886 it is 5874.5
